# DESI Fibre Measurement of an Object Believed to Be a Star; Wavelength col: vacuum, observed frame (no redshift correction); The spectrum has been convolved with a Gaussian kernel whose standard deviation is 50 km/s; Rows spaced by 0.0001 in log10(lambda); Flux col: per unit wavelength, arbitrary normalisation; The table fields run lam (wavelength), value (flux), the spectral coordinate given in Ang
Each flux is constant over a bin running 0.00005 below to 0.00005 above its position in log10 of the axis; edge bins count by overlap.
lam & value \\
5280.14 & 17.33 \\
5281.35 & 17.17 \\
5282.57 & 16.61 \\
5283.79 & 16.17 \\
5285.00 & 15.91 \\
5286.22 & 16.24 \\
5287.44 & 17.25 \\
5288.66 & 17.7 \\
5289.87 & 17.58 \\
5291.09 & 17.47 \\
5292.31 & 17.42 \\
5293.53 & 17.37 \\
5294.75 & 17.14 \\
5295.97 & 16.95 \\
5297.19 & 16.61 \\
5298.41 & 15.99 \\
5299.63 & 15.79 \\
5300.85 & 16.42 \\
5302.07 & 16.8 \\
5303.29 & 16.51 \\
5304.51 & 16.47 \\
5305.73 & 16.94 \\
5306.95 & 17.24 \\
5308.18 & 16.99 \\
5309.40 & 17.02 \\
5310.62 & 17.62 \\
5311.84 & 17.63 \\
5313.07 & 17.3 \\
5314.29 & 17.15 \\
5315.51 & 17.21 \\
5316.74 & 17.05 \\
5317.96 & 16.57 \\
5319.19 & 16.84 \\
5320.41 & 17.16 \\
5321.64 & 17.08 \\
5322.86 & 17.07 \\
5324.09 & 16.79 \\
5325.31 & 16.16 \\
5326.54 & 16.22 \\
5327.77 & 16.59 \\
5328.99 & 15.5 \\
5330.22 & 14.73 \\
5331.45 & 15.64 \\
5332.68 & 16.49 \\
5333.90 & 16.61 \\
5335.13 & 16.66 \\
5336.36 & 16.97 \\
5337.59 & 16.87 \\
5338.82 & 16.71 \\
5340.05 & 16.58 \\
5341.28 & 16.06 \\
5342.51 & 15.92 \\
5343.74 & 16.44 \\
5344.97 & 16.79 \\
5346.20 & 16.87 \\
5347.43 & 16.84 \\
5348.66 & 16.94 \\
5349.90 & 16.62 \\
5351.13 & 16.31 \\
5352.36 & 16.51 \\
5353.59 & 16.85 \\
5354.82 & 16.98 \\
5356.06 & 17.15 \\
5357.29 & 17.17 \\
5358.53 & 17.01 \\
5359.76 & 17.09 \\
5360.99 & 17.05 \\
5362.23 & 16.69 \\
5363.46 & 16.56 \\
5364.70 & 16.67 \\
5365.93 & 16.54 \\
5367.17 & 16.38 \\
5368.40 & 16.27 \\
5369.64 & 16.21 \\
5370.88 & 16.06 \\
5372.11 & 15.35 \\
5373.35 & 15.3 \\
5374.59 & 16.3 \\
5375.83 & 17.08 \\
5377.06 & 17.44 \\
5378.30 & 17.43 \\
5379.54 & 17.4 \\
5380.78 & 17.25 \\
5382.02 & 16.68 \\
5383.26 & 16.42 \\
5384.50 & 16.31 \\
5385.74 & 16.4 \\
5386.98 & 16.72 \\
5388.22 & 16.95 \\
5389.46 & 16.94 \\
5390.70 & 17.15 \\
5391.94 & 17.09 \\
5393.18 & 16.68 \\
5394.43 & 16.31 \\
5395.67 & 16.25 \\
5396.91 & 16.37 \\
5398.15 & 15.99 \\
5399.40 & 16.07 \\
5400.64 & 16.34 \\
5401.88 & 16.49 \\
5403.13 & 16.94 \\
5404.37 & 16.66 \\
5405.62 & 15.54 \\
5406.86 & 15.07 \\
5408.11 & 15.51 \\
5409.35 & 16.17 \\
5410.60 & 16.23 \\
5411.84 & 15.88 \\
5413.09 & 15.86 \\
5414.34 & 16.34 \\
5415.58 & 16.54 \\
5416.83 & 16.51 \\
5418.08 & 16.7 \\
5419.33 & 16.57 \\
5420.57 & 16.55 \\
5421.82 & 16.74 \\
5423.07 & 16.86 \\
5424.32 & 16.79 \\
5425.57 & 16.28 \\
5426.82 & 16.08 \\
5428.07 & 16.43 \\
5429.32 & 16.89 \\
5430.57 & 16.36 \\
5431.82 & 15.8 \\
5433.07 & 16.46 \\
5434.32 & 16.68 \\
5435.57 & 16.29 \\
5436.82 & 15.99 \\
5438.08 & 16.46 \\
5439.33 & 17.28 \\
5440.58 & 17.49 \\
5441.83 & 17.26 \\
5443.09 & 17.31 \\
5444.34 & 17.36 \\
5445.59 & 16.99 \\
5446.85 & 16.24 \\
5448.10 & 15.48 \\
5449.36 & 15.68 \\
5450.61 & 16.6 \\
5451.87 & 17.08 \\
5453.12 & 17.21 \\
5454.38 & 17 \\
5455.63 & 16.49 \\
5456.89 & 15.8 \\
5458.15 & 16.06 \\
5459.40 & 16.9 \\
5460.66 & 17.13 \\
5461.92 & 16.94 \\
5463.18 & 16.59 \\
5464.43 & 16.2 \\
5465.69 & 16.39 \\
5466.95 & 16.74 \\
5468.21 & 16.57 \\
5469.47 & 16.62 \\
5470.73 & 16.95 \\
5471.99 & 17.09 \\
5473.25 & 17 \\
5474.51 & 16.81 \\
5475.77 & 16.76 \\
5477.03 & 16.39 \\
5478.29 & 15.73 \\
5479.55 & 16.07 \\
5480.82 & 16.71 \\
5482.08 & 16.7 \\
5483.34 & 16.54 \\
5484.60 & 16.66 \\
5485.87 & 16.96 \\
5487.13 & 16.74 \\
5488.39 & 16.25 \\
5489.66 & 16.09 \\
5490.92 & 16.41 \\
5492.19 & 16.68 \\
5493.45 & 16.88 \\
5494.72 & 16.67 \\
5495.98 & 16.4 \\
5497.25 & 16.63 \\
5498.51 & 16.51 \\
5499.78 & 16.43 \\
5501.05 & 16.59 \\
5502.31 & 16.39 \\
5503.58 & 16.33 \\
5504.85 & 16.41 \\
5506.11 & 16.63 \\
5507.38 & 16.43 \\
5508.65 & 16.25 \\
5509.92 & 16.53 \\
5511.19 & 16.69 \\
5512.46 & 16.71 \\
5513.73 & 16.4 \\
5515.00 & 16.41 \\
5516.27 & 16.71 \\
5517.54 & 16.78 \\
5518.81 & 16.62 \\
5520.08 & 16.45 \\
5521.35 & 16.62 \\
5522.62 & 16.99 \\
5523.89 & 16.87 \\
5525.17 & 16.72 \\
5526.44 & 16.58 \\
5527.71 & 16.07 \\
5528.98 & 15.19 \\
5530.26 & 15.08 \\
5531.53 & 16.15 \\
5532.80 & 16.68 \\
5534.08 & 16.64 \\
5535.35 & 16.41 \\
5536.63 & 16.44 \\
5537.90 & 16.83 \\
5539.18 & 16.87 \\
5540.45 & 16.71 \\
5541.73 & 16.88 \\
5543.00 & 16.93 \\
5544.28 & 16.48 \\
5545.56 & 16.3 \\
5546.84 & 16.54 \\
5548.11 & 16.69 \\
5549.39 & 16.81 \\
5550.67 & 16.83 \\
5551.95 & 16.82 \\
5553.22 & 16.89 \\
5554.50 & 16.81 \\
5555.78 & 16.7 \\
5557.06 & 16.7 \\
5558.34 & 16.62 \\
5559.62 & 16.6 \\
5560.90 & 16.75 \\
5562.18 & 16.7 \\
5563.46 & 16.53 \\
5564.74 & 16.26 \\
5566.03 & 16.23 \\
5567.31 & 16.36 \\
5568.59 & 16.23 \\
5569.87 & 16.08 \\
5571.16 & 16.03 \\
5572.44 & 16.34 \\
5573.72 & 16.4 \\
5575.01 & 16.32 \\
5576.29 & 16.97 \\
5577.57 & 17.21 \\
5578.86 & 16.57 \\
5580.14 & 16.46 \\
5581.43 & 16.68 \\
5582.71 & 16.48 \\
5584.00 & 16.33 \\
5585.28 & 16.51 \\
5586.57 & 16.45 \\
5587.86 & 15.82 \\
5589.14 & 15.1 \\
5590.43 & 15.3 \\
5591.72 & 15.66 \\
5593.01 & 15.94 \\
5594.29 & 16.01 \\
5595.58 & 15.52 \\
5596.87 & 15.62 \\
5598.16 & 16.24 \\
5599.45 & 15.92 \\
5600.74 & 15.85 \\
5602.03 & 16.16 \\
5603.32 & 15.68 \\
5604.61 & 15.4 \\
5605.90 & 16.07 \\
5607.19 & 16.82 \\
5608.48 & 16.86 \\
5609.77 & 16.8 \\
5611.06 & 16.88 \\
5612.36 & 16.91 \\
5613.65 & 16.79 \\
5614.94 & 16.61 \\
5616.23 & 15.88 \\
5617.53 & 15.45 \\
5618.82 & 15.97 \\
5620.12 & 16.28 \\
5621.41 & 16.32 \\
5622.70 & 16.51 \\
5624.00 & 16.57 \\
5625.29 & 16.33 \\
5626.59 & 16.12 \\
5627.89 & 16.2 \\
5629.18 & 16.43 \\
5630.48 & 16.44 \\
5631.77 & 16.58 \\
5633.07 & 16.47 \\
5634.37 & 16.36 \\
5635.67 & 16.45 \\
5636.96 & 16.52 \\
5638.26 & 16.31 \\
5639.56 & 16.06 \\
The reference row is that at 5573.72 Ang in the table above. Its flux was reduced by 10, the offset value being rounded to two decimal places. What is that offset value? 6.40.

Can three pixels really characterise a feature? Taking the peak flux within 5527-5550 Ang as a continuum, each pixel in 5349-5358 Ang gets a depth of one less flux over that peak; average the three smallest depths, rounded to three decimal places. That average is -0.010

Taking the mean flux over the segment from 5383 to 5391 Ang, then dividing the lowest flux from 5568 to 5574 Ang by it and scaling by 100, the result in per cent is 96.0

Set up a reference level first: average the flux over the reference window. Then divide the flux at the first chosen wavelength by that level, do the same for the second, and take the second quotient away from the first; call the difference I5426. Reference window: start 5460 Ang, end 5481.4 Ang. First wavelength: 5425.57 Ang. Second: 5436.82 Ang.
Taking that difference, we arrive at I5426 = 0.017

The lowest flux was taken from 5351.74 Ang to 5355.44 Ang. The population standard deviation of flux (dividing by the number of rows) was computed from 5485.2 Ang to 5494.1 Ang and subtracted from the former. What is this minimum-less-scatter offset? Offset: 16.2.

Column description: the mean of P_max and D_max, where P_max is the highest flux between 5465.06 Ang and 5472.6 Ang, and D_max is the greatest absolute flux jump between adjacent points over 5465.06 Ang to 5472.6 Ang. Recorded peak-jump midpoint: 8.7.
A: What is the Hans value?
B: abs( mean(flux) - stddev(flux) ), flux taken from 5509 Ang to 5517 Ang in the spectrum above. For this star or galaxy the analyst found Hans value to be 16.4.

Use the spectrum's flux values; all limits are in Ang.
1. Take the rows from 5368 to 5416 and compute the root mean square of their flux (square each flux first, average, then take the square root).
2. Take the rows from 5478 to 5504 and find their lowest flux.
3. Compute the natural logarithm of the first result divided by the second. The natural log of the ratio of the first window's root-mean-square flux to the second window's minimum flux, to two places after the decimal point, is 0.04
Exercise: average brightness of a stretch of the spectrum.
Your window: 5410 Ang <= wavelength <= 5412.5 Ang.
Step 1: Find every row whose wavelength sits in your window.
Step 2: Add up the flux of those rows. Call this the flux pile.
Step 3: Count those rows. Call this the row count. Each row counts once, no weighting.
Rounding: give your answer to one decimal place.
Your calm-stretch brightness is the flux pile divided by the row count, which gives 16.1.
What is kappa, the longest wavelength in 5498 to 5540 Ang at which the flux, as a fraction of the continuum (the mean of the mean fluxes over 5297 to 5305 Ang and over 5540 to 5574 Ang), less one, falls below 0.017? 5536.63 Ang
